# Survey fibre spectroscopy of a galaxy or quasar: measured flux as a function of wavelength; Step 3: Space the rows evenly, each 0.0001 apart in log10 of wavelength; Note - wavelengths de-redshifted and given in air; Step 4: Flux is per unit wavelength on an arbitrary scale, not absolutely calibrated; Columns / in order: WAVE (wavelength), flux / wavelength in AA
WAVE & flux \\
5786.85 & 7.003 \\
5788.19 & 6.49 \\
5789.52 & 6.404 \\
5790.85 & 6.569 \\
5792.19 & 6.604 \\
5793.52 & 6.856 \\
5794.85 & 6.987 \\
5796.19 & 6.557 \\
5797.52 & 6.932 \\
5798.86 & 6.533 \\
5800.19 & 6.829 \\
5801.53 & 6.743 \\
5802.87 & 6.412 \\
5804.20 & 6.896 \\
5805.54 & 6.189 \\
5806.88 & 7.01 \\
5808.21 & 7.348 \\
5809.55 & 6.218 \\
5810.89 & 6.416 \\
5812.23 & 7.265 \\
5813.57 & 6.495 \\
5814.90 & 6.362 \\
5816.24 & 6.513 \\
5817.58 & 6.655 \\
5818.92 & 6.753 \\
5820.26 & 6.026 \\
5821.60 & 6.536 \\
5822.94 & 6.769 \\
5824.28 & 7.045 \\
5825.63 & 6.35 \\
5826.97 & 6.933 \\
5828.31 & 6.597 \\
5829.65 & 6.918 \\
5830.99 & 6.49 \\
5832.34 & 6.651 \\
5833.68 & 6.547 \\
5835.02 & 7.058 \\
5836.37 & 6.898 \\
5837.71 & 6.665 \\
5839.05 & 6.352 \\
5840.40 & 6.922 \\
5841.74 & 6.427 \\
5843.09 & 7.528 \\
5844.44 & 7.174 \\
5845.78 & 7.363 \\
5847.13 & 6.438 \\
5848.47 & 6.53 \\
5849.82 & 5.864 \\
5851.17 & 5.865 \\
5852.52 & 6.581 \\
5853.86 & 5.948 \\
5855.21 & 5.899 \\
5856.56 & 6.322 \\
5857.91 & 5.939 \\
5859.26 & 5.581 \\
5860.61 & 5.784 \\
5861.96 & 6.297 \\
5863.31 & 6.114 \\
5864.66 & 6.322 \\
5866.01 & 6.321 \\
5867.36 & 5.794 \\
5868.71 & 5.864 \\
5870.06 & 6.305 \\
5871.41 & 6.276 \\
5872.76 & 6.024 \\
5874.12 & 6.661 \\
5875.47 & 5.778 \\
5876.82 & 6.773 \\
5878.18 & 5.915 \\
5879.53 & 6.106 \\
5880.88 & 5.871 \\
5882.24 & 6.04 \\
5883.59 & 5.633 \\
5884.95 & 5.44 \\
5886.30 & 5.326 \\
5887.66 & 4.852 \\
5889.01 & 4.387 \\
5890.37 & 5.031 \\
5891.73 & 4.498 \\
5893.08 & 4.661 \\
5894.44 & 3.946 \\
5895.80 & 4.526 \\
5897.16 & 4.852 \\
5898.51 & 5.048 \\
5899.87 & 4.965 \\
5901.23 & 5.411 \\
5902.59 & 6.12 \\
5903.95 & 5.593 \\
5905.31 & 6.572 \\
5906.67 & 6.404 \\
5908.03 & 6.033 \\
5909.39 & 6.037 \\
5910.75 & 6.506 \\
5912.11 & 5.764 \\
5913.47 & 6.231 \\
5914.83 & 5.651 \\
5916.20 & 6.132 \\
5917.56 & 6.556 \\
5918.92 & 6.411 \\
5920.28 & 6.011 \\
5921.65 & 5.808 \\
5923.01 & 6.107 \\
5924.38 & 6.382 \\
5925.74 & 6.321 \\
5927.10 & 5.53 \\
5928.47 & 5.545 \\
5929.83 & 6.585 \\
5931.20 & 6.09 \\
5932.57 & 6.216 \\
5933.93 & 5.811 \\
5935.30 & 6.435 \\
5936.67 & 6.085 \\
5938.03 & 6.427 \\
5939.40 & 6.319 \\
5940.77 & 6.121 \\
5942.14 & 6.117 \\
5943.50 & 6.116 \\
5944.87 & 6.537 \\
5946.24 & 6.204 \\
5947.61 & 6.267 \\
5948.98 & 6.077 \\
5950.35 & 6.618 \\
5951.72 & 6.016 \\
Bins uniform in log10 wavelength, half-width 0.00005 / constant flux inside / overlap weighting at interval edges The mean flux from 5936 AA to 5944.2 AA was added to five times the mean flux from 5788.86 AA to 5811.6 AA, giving 39.6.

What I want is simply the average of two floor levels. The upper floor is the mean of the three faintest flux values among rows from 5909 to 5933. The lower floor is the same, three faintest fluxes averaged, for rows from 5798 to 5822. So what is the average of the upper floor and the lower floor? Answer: 5.9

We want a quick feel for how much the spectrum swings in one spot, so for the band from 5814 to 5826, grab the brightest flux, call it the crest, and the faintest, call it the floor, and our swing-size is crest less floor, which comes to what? 1.0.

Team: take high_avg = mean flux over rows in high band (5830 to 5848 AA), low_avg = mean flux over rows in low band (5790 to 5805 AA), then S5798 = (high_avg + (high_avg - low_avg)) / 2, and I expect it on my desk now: 3.45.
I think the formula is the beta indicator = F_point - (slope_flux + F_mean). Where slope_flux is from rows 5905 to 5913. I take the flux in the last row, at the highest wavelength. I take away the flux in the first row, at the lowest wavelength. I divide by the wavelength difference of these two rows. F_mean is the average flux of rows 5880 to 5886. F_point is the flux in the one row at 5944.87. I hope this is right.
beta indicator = 0.9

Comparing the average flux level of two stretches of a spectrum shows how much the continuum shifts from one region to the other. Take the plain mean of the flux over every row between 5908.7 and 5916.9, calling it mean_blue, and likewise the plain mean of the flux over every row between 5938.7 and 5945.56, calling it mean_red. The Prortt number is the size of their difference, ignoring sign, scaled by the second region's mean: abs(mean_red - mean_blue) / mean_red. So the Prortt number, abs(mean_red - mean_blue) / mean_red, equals 0.030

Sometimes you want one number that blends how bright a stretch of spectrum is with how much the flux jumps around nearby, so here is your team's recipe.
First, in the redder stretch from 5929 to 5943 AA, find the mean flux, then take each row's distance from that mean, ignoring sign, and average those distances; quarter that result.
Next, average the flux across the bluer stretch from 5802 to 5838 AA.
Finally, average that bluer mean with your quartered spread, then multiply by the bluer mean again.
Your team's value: 22.4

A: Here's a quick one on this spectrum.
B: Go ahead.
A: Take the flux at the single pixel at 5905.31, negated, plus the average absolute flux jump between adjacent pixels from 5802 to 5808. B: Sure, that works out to -5.90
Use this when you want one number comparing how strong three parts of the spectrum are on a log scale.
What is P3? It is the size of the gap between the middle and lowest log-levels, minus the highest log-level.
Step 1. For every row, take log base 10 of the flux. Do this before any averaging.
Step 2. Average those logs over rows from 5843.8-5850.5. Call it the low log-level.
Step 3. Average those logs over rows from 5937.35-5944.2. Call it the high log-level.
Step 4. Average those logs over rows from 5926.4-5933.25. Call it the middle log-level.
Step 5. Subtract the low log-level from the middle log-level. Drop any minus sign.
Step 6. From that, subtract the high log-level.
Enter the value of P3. -0.75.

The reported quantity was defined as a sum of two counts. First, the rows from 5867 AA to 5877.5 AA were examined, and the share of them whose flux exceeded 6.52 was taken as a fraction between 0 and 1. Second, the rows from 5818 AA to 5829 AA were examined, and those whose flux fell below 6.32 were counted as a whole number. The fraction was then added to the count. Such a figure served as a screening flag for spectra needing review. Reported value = 1.25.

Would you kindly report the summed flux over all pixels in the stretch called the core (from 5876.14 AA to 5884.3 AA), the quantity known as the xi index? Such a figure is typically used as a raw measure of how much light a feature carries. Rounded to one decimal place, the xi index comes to 36.3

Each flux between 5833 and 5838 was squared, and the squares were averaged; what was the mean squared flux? 46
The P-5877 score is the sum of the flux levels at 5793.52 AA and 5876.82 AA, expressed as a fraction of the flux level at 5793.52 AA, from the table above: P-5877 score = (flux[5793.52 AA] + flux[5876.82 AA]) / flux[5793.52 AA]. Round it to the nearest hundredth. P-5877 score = 1.99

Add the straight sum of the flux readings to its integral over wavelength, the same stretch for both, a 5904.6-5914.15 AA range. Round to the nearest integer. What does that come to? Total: 103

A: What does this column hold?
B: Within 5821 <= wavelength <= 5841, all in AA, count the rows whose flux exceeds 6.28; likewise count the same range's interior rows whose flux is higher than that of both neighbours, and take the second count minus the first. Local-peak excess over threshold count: -10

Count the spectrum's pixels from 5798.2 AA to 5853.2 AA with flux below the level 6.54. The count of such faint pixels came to 18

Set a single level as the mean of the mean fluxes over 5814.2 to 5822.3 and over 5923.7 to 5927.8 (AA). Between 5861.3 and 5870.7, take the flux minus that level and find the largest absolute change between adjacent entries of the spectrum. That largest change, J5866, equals 0.53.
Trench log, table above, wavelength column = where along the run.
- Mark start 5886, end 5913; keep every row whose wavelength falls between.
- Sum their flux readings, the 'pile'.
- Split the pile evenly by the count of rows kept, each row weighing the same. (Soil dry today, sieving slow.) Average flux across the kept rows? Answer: 5.33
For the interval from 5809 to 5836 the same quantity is 6.63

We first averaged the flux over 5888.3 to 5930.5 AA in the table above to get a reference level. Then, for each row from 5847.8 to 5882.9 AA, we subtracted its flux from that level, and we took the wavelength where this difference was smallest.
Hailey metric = 5876.82 AA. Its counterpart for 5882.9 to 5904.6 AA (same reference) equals 5902.59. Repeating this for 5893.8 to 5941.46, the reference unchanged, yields 5929.83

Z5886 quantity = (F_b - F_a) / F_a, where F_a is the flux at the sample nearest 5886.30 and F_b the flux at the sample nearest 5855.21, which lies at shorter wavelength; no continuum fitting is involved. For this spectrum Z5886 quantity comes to 0.11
